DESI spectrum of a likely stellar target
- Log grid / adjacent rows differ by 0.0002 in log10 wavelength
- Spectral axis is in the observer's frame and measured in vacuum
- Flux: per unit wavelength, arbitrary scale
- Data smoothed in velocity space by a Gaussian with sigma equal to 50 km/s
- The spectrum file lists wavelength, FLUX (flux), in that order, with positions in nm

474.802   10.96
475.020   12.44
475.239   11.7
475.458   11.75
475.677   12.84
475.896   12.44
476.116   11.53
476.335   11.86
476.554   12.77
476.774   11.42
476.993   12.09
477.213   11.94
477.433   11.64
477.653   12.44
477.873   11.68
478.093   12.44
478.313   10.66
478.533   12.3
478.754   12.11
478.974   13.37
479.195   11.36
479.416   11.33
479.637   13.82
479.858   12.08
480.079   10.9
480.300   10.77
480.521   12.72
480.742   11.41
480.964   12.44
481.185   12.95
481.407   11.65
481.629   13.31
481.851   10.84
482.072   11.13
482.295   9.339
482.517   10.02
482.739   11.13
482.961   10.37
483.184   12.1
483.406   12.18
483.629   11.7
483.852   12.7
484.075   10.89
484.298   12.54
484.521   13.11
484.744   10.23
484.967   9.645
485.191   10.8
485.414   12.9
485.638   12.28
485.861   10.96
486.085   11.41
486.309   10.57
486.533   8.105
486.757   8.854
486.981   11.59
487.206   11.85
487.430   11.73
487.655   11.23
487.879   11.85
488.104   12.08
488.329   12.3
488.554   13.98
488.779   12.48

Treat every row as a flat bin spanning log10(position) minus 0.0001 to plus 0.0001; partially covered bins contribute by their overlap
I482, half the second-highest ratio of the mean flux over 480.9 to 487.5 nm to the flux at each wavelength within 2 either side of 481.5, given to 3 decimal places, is 0.564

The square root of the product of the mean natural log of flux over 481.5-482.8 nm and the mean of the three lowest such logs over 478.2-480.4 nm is 2.38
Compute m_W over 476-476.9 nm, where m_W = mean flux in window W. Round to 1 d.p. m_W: 11.9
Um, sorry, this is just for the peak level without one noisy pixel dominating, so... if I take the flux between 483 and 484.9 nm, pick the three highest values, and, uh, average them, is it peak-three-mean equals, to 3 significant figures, 12.8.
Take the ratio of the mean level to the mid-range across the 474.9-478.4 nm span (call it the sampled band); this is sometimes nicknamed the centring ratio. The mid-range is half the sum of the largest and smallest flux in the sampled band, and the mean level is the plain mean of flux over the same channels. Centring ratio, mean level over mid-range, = 1.02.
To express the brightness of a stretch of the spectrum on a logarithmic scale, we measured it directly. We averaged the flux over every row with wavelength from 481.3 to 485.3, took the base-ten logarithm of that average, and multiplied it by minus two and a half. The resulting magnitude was -2.63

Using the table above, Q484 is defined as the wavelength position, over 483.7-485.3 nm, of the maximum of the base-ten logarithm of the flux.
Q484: 484.521 nm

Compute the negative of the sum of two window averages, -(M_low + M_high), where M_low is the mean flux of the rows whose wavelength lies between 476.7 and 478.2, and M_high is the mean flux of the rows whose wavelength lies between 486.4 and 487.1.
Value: -21.5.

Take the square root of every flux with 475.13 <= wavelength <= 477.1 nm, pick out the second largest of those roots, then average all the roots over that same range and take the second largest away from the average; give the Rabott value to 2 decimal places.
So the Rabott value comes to -0.10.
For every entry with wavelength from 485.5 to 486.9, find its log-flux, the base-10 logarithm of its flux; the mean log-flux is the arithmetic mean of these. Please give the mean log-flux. 1.01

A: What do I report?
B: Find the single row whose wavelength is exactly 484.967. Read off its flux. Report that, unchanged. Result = 9.645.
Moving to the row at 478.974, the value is 13.37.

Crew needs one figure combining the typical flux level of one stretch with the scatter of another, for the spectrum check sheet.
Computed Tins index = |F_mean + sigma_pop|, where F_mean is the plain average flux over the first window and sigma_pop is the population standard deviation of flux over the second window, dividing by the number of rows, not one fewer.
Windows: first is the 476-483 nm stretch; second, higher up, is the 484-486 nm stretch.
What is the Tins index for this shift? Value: 12.9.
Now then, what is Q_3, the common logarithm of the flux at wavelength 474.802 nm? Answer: 1.04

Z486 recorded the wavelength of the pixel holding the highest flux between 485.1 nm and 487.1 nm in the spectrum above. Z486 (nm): 485.414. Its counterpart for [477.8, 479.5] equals 478.974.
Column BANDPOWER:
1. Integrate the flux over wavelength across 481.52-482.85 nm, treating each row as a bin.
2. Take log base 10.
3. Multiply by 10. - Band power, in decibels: 11.6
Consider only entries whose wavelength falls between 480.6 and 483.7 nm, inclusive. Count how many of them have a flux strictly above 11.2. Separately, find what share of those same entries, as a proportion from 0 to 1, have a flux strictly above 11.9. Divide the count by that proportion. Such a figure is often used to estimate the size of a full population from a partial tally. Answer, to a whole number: 22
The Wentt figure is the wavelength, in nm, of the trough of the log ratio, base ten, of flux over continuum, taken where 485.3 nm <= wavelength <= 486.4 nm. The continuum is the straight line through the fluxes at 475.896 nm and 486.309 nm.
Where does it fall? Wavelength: 486.309 nm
